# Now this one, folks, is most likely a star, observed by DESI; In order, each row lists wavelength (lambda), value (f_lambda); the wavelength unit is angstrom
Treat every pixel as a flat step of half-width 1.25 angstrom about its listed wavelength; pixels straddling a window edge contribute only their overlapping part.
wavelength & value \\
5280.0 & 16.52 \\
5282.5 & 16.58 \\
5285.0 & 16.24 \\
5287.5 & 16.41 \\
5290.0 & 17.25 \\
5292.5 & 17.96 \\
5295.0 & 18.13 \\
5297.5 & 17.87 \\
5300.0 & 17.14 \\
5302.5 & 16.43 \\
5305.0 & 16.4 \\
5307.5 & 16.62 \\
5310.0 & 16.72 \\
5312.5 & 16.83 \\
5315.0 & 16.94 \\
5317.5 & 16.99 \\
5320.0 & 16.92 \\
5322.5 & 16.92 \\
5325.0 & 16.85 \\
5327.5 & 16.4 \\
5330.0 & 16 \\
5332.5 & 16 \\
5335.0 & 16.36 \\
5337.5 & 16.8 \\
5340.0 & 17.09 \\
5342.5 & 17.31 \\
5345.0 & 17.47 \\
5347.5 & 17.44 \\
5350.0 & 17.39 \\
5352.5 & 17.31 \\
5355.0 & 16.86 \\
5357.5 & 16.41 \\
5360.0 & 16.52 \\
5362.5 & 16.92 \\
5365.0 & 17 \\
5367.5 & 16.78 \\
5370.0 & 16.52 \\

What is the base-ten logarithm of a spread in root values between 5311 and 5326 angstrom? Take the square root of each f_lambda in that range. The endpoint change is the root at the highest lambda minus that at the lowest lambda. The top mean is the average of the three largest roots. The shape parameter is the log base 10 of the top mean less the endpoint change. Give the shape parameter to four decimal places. 0.6143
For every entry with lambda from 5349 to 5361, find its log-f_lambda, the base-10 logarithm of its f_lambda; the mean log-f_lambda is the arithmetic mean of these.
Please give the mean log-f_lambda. 1.23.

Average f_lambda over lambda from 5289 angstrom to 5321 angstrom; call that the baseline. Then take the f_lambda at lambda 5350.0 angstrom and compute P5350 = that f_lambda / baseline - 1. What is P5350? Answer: 0.017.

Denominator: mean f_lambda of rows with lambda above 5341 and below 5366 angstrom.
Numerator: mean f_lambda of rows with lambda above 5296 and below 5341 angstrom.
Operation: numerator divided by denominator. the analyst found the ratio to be 0.98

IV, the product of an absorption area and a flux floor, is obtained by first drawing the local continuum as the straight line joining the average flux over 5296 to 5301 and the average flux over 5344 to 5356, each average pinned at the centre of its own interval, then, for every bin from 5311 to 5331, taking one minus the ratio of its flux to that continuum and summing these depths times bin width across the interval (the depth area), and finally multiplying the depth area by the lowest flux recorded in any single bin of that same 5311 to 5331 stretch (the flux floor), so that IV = 13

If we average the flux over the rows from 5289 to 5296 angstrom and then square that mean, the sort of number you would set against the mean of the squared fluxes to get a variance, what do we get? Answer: 316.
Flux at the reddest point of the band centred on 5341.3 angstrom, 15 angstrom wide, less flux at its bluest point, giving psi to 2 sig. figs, 1.1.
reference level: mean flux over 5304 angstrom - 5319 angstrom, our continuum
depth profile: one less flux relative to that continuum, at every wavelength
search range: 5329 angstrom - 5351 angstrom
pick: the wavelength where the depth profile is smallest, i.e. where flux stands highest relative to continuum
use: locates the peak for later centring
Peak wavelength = 5345.0 angstrom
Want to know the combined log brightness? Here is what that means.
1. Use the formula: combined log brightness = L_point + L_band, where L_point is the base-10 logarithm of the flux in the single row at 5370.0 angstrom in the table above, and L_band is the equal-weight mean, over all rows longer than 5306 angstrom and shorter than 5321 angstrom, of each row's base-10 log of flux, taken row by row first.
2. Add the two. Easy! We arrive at 2.44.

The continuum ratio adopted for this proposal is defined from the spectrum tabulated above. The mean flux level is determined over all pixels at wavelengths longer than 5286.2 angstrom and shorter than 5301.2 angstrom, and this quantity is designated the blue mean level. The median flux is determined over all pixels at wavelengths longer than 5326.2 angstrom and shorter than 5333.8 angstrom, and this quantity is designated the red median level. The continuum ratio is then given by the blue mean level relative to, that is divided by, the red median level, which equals 1.09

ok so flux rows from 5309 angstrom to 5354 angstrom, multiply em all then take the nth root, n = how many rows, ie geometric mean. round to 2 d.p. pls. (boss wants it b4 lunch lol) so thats 16.87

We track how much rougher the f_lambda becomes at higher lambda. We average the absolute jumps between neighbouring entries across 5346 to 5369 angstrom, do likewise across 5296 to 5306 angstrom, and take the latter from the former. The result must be -0.26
